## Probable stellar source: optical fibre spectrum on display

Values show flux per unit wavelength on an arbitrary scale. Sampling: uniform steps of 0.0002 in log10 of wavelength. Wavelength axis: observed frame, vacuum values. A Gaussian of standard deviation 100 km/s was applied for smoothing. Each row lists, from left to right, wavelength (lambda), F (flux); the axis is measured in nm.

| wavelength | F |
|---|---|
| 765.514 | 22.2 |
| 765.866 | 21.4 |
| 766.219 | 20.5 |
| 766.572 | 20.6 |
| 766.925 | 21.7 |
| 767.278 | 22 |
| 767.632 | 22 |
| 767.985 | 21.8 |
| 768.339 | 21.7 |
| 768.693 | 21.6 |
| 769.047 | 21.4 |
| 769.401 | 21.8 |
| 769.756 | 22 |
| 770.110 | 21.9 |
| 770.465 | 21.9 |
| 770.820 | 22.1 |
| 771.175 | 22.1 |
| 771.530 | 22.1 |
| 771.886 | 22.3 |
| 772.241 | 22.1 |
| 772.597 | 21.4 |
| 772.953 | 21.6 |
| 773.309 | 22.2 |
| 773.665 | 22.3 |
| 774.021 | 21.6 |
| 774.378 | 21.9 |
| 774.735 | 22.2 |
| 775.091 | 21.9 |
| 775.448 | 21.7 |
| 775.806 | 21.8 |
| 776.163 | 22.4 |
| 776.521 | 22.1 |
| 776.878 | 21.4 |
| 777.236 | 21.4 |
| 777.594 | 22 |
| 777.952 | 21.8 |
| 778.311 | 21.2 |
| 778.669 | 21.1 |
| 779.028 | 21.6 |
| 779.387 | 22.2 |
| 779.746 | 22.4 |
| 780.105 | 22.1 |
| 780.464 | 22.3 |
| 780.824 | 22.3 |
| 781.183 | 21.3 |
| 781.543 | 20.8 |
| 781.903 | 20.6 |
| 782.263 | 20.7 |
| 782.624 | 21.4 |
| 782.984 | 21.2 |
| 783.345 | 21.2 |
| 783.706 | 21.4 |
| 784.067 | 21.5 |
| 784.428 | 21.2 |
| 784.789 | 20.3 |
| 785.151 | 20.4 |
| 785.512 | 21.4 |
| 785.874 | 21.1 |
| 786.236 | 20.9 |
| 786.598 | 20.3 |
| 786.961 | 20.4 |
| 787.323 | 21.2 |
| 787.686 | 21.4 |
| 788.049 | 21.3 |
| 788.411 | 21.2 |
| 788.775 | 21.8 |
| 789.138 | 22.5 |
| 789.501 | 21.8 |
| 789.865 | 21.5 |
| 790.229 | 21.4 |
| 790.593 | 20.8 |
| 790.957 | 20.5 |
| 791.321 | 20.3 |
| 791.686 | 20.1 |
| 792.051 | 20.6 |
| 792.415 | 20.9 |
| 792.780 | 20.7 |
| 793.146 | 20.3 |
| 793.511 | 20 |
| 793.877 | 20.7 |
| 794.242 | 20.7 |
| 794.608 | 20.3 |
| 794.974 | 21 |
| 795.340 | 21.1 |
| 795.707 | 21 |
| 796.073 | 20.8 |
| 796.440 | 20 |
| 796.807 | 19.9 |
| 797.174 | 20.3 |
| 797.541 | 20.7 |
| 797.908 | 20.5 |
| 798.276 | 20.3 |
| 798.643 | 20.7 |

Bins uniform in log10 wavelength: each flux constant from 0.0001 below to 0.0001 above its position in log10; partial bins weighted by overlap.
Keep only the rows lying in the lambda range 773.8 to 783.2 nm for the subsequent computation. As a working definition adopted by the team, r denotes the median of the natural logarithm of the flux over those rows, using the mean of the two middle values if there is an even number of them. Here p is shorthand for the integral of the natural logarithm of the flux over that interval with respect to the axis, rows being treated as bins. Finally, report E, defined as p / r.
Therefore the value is 9.39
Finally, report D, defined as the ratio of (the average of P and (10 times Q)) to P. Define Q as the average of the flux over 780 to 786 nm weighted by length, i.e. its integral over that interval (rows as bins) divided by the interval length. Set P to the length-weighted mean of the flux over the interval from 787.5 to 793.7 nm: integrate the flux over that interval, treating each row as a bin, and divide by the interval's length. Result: 5.56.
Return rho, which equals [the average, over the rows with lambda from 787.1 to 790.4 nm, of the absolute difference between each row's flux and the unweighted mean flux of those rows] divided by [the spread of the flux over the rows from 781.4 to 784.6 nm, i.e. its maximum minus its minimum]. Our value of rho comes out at 0.35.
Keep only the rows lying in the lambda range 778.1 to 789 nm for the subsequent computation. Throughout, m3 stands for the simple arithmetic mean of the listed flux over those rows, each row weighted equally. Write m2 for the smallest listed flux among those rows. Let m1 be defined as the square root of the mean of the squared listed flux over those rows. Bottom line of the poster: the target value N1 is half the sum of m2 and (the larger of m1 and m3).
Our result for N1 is 20.8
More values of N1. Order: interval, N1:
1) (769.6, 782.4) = 21.2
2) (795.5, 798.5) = 20.2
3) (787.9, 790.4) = 21.4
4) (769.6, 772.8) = 21.7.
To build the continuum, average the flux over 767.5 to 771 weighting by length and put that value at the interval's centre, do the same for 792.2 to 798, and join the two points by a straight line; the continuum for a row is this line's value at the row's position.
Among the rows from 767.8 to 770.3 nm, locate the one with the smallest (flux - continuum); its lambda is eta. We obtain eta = 769.047 nm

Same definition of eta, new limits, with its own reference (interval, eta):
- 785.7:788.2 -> 786.598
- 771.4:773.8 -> 772.597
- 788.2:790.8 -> 790.593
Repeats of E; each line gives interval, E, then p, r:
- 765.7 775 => 9.28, 28.7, 3.09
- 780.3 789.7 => 9.40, 28.7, 3.05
